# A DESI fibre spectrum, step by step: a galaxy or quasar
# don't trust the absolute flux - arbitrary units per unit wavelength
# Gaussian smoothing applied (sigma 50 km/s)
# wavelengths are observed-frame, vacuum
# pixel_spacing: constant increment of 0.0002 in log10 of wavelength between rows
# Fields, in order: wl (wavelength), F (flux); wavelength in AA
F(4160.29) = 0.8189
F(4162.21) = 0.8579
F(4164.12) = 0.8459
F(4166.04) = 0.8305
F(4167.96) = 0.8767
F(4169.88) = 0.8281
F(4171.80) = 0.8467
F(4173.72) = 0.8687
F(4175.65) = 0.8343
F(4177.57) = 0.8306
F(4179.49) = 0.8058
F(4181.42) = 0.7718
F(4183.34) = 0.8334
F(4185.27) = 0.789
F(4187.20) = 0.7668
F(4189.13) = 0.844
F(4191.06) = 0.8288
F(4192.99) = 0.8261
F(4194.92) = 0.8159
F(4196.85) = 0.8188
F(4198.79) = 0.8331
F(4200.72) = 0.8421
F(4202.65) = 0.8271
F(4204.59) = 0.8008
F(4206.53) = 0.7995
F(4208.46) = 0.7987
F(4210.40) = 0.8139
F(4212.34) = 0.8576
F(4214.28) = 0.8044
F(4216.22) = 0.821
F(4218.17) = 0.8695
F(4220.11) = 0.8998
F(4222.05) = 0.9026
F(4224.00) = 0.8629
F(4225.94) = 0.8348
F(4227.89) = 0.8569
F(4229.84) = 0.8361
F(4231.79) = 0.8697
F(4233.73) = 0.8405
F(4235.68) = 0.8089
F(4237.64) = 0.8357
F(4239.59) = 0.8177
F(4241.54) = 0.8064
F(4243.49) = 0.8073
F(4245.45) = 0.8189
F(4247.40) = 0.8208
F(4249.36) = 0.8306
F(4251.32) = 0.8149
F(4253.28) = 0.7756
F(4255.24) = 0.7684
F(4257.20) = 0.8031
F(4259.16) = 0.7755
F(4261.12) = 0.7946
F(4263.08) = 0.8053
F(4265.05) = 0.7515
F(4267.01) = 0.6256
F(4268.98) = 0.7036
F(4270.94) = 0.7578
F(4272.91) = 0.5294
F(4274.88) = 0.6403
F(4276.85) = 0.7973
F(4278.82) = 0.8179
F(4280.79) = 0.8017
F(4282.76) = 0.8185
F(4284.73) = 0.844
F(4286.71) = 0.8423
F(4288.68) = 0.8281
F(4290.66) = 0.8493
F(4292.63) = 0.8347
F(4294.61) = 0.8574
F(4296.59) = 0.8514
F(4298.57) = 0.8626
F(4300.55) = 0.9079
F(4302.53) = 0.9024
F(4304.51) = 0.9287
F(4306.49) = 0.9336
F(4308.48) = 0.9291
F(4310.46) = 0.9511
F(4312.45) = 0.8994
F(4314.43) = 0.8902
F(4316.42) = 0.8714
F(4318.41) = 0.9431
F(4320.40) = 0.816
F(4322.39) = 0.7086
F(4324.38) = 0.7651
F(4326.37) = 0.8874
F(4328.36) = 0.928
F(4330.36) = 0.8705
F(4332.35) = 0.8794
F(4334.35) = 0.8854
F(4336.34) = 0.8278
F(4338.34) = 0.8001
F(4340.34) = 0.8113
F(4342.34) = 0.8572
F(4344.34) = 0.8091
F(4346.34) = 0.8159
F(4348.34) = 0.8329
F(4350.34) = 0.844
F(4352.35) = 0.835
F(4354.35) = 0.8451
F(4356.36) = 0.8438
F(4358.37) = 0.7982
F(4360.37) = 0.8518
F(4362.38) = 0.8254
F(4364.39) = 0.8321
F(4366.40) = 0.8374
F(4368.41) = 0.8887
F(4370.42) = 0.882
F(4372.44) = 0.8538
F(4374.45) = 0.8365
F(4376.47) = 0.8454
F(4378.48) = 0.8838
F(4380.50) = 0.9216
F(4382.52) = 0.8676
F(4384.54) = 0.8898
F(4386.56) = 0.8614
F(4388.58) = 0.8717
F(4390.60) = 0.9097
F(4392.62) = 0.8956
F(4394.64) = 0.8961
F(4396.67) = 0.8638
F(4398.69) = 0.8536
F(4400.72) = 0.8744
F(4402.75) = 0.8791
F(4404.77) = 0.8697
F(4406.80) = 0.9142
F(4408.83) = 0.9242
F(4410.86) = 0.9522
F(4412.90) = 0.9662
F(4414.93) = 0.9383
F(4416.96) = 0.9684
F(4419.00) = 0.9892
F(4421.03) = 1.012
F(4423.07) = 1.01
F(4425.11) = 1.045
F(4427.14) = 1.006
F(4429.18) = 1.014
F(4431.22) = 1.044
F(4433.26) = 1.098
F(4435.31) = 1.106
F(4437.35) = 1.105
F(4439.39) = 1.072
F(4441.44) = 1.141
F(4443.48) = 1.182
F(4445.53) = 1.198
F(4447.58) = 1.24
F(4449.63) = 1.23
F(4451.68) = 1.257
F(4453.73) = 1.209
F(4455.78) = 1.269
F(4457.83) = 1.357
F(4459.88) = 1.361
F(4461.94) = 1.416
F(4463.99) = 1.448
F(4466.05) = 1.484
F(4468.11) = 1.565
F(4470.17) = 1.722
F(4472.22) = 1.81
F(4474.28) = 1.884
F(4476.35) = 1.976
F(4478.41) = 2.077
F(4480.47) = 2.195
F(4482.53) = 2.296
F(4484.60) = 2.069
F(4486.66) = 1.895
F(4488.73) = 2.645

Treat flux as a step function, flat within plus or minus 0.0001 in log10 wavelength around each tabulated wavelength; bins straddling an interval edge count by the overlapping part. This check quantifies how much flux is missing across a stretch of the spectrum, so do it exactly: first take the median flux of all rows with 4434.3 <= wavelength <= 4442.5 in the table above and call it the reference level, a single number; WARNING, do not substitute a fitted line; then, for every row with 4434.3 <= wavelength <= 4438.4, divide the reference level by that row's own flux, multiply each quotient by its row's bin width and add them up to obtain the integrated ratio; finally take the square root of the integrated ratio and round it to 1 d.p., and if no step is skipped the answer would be 2.0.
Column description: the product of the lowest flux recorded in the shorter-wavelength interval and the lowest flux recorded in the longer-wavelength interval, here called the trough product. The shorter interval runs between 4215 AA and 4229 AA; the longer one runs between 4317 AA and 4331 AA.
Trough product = 0.582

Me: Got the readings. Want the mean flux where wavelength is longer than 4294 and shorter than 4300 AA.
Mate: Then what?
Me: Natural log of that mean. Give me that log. -0.15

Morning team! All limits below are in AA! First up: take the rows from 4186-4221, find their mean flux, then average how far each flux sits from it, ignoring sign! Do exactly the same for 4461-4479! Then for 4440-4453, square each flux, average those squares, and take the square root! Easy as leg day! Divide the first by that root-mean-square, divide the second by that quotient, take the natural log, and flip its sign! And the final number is -2.4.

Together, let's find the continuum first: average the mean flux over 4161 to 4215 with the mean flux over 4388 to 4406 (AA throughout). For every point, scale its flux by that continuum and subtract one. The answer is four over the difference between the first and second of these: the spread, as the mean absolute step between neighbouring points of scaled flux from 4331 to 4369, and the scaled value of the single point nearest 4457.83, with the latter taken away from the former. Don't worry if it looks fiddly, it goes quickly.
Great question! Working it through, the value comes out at -7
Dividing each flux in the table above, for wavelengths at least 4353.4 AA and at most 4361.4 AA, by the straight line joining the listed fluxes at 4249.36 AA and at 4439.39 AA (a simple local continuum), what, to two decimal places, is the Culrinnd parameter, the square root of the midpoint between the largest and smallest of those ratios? 0.92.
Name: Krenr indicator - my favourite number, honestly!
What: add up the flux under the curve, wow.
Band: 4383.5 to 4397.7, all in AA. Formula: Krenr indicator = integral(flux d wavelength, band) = 13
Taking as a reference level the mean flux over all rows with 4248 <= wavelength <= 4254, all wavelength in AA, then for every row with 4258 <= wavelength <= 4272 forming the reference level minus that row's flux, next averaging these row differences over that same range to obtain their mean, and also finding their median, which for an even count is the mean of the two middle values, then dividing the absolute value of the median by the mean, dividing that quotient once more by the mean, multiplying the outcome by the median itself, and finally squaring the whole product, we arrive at 0.39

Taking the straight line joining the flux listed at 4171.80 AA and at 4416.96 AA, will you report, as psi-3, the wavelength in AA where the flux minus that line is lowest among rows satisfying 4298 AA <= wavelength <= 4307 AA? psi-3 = 4298.57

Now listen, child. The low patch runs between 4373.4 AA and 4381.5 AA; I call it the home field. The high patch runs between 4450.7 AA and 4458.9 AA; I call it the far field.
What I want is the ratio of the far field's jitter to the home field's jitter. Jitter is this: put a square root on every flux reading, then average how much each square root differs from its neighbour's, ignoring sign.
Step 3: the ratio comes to 1.92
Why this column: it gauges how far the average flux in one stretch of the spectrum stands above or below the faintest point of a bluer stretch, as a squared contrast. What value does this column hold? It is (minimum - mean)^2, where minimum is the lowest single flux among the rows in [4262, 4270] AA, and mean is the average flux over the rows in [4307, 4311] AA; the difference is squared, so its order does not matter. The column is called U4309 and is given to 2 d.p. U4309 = 0.10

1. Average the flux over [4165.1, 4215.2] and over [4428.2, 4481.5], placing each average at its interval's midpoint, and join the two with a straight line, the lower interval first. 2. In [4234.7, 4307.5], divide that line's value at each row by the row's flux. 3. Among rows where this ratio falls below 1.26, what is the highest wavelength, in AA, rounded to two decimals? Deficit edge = 4306.49 AA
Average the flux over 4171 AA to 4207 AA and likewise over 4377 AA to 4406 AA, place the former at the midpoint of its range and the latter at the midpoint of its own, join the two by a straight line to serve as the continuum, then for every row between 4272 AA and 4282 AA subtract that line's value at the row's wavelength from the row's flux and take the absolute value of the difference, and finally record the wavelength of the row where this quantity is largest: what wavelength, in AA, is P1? 4272.91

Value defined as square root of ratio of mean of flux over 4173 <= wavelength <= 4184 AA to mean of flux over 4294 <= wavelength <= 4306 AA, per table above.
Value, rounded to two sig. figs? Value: 0.96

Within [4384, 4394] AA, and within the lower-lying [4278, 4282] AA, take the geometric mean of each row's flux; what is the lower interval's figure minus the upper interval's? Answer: -0.076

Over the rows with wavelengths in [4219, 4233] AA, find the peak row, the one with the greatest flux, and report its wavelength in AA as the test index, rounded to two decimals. 4222.05 AA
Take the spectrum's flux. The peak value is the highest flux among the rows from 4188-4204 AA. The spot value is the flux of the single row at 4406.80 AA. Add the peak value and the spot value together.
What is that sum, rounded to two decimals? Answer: 1.76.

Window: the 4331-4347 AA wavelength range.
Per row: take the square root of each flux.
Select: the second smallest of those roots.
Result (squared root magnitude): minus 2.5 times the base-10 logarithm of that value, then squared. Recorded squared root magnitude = 0.013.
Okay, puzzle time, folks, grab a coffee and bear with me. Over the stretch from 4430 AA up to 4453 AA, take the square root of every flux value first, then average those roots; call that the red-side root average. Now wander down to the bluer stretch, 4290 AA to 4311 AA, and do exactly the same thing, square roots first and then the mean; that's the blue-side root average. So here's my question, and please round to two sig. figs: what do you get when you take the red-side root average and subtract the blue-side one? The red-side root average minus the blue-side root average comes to 0.13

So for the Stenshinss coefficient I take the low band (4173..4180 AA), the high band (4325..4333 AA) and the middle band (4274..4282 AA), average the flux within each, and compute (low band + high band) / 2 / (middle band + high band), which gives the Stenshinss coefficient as 0.521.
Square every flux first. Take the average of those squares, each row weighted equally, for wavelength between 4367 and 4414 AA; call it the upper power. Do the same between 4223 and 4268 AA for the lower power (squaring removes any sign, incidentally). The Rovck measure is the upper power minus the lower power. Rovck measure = 0.13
